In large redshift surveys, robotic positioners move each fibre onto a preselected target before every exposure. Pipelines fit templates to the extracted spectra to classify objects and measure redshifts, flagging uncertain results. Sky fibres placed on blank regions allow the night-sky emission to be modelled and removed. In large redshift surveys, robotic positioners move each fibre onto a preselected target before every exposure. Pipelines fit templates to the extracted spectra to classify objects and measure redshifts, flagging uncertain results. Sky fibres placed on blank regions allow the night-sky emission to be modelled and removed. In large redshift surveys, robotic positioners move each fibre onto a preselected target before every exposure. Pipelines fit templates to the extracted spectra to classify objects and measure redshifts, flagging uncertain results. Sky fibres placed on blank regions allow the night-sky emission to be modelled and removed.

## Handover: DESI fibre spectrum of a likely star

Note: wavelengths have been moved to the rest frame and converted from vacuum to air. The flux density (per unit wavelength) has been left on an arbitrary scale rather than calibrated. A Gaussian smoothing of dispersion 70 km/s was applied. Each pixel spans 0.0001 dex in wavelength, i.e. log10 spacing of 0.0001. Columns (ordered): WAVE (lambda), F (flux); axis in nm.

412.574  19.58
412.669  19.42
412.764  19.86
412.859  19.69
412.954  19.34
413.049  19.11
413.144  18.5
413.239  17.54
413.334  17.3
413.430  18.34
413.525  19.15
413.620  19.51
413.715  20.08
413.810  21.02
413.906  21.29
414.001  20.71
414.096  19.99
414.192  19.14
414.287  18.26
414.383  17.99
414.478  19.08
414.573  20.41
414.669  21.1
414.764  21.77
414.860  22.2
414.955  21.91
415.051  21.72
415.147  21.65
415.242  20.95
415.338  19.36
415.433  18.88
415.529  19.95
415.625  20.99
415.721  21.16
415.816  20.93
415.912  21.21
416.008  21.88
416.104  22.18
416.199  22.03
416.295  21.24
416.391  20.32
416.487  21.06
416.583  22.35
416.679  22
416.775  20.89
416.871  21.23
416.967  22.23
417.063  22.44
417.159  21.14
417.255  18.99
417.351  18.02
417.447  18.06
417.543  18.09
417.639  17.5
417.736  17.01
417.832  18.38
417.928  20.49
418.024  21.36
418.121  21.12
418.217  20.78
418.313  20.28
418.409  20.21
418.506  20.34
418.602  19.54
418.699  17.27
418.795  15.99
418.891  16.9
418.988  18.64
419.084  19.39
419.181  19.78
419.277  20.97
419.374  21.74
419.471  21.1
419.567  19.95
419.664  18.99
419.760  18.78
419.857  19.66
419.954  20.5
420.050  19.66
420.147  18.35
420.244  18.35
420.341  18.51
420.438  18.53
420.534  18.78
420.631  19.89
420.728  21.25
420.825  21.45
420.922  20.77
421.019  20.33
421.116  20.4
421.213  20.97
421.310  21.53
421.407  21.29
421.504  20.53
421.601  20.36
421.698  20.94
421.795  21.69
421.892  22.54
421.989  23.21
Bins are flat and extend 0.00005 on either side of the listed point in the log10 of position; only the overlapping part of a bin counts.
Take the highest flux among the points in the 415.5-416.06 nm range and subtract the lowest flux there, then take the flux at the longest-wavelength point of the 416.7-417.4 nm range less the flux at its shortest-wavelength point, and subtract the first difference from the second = -4.8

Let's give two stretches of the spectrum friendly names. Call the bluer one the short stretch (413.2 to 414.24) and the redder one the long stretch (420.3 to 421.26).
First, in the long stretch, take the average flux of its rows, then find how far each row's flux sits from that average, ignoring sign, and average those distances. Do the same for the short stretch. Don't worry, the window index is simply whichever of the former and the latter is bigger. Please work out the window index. 1.06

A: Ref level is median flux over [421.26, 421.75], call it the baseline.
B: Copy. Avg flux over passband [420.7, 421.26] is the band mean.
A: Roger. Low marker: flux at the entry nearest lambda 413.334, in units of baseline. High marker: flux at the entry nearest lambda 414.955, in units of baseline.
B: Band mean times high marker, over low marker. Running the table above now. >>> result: 26.4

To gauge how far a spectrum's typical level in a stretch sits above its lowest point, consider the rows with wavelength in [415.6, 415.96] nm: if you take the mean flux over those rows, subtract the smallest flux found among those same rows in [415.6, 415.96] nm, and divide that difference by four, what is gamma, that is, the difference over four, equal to 0.04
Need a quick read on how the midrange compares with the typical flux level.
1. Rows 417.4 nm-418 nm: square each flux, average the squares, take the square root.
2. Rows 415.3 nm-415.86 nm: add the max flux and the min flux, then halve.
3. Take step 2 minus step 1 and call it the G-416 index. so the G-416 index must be 1.7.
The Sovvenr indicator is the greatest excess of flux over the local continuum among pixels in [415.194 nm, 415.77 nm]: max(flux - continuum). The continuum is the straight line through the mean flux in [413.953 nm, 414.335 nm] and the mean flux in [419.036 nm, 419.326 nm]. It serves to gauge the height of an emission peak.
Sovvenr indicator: 1.5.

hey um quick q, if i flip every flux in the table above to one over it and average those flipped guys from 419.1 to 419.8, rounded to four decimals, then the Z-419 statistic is 0.0497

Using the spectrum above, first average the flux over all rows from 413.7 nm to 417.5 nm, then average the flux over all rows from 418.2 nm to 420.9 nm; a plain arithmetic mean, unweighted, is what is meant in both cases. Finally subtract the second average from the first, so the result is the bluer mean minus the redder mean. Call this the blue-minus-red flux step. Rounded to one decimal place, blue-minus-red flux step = 1.2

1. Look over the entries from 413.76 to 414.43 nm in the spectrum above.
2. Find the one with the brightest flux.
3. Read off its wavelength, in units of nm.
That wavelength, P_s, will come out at 413.906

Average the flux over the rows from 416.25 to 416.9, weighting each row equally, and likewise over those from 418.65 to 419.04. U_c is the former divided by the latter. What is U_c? 1.24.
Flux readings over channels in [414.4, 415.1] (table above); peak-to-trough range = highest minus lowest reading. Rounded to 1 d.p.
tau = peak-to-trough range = 3.1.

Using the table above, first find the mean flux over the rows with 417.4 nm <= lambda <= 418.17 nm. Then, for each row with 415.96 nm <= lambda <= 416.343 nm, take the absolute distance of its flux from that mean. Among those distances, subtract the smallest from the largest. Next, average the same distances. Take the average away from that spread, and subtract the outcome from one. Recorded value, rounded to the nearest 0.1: 2.9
